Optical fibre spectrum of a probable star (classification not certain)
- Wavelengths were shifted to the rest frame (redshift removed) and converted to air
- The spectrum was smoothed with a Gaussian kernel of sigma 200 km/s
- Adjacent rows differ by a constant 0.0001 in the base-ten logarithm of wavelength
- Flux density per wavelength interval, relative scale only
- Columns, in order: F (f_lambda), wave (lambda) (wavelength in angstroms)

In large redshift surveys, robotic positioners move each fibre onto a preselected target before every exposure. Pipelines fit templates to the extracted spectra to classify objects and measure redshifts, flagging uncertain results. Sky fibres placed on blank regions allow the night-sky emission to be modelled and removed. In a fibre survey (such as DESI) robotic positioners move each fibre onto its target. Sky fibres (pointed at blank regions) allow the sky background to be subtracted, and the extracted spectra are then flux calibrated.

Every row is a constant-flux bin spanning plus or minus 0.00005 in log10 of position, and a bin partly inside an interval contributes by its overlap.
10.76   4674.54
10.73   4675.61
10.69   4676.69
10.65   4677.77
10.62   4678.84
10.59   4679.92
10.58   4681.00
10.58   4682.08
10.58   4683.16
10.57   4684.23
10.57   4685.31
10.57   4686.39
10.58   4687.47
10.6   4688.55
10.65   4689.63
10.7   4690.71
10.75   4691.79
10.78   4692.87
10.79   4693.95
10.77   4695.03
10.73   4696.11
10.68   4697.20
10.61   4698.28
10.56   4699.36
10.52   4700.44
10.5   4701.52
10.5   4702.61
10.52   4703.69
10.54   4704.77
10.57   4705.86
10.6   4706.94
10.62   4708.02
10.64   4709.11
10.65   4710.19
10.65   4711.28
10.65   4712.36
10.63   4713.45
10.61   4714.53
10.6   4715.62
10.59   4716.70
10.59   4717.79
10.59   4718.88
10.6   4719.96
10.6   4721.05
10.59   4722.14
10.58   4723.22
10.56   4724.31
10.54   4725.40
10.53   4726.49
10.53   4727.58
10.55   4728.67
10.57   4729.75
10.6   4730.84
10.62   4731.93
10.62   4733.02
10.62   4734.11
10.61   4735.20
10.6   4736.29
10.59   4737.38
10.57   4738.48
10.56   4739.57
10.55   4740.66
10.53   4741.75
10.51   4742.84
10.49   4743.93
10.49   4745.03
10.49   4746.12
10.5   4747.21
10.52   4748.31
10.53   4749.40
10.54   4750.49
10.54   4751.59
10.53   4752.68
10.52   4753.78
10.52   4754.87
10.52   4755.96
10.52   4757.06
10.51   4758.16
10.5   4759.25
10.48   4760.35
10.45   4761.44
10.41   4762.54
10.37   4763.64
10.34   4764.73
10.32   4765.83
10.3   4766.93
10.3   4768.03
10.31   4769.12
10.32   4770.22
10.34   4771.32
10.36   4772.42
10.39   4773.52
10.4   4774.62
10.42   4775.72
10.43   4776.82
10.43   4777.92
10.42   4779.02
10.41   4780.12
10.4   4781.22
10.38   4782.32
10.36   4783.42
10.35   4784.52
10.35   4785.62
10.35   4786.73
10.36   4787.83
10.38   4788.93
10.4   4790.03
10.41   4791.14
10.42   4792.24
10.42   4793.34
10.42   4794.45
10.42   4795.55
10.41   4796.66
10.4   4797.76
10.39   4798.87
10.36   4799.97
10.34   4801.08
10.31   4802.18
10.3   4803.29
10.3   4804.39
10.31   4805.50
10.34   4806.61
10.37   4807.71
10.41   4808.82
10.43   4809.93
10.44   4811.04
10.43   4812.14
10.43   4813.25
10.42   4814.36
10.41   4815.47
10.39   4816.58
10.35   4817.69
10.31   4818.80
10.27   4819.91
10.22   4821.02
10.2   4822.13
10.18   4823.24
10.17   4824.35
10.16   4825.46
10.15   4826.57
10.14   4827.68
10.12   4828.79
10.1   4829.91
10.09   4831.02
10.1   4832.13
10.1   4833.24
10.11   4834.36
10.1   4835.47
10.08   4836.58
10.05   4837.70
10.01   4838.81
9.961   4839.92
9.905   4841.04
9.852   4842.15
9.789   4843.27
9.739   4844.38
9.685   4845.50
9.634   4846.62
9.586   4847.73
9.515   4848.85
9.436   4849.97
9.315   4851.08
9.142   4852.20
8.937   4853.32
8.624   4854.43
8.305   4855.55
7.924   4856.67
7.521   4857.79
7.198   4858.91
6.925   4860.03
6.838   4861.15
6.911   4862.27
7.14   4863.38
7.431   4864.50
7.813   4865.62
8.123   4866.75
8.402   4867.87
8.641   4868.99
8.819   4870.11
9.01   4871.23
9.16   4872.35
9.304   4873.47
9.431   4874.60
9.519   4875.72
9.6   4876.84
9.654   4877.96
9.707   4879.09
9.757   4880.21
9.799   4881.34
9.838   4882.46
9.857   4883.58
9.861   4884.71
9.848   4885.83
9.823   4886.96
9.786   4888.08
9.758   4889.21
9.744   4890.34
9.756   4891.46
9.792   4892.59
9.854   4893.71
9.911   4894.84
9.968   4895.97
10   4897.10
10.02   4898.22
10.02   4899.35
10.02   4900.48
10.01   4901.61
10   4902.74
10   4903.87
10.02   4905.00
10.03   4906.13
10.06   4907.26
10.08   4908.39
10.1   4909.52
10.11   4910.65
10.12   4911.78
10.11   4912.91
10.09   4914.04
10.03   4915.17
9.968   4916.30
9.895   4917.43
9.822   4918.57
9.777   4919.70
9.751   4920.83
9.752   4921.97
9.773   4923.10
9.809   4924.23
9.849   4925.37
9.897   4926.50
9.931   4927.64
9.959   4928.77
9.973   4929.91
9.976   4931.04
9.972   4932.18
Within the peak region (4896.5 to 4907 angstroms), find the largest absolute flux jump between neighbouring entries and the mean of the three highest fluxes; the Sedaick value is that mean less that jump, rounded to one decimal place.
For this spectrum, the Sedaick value 10.0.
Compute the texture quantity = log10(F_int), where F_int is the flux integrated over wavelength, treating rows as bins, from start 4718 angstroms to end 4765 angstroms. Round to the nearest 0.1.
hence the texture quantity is 2.7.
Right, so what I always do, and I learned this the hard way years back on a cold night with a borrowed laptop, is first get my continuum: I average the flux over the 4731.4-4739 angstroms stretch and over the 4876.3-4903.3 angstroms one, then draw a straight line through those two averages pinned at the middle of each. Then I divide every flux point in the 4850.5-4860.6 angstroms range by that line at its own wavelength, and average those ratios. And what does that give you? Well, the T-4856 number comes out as 0.820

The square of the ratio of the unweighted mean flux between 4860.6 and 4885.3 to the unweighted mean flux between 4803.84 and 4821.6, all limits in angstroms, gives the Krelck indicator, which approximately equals 0.73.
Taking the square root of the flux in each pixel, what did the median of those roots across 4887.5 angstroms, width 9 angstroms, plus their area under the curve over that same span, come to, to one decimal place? 31.3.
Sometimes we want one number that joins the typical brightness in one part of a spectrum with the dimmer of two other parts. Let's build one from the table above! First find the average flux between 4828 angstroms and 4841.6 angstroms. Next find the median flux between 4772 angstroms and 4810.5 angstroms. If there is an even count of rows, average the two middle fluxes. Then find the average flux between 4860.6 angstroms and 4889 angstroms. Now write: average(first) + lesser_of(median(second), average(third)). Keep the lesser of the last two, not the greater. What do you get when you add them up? 19.0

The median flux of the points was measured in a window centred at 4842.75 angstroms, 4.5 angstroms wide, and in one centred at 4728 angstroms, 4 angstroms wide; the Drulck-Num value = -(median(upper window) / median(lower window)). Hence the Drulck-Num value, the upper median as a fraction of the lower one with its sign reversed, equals -0.93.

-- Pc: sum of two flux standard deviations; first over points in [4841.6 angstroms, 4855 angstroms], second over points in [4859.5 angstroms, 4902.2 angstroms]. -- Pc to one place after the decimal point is 1.4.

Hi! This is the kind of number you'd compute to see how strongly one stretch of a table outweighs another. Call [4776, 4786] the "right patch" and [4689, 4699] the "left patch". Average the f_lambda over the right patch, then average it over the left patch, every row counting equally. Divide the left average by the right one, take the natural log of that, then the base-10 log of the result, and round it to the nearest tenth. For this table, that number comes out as -1.5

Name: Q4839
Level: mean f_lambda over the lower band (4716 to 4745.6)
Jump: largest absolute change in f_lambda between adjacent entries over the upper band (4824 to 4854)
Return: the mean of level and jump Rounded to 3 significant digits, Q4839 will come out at 5.39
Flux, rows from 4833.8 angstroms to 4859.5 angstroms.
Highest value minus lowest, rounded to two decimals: 2.91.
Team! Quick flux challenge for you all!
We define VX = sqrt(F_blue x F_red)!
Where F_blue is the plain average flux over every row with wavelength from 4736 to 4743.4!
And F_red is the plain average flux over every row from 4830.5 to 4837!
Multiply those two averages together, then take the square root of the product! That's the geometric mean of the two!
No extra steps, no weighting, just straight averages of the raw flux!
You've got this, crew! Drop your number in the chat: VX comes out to 10.3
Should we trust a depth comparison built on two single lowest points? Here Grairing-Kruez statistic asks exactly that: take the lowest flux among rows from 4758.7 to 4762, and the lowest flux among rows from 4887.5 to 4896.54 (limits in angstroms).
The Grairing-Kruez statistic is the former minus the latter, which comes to 0.71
